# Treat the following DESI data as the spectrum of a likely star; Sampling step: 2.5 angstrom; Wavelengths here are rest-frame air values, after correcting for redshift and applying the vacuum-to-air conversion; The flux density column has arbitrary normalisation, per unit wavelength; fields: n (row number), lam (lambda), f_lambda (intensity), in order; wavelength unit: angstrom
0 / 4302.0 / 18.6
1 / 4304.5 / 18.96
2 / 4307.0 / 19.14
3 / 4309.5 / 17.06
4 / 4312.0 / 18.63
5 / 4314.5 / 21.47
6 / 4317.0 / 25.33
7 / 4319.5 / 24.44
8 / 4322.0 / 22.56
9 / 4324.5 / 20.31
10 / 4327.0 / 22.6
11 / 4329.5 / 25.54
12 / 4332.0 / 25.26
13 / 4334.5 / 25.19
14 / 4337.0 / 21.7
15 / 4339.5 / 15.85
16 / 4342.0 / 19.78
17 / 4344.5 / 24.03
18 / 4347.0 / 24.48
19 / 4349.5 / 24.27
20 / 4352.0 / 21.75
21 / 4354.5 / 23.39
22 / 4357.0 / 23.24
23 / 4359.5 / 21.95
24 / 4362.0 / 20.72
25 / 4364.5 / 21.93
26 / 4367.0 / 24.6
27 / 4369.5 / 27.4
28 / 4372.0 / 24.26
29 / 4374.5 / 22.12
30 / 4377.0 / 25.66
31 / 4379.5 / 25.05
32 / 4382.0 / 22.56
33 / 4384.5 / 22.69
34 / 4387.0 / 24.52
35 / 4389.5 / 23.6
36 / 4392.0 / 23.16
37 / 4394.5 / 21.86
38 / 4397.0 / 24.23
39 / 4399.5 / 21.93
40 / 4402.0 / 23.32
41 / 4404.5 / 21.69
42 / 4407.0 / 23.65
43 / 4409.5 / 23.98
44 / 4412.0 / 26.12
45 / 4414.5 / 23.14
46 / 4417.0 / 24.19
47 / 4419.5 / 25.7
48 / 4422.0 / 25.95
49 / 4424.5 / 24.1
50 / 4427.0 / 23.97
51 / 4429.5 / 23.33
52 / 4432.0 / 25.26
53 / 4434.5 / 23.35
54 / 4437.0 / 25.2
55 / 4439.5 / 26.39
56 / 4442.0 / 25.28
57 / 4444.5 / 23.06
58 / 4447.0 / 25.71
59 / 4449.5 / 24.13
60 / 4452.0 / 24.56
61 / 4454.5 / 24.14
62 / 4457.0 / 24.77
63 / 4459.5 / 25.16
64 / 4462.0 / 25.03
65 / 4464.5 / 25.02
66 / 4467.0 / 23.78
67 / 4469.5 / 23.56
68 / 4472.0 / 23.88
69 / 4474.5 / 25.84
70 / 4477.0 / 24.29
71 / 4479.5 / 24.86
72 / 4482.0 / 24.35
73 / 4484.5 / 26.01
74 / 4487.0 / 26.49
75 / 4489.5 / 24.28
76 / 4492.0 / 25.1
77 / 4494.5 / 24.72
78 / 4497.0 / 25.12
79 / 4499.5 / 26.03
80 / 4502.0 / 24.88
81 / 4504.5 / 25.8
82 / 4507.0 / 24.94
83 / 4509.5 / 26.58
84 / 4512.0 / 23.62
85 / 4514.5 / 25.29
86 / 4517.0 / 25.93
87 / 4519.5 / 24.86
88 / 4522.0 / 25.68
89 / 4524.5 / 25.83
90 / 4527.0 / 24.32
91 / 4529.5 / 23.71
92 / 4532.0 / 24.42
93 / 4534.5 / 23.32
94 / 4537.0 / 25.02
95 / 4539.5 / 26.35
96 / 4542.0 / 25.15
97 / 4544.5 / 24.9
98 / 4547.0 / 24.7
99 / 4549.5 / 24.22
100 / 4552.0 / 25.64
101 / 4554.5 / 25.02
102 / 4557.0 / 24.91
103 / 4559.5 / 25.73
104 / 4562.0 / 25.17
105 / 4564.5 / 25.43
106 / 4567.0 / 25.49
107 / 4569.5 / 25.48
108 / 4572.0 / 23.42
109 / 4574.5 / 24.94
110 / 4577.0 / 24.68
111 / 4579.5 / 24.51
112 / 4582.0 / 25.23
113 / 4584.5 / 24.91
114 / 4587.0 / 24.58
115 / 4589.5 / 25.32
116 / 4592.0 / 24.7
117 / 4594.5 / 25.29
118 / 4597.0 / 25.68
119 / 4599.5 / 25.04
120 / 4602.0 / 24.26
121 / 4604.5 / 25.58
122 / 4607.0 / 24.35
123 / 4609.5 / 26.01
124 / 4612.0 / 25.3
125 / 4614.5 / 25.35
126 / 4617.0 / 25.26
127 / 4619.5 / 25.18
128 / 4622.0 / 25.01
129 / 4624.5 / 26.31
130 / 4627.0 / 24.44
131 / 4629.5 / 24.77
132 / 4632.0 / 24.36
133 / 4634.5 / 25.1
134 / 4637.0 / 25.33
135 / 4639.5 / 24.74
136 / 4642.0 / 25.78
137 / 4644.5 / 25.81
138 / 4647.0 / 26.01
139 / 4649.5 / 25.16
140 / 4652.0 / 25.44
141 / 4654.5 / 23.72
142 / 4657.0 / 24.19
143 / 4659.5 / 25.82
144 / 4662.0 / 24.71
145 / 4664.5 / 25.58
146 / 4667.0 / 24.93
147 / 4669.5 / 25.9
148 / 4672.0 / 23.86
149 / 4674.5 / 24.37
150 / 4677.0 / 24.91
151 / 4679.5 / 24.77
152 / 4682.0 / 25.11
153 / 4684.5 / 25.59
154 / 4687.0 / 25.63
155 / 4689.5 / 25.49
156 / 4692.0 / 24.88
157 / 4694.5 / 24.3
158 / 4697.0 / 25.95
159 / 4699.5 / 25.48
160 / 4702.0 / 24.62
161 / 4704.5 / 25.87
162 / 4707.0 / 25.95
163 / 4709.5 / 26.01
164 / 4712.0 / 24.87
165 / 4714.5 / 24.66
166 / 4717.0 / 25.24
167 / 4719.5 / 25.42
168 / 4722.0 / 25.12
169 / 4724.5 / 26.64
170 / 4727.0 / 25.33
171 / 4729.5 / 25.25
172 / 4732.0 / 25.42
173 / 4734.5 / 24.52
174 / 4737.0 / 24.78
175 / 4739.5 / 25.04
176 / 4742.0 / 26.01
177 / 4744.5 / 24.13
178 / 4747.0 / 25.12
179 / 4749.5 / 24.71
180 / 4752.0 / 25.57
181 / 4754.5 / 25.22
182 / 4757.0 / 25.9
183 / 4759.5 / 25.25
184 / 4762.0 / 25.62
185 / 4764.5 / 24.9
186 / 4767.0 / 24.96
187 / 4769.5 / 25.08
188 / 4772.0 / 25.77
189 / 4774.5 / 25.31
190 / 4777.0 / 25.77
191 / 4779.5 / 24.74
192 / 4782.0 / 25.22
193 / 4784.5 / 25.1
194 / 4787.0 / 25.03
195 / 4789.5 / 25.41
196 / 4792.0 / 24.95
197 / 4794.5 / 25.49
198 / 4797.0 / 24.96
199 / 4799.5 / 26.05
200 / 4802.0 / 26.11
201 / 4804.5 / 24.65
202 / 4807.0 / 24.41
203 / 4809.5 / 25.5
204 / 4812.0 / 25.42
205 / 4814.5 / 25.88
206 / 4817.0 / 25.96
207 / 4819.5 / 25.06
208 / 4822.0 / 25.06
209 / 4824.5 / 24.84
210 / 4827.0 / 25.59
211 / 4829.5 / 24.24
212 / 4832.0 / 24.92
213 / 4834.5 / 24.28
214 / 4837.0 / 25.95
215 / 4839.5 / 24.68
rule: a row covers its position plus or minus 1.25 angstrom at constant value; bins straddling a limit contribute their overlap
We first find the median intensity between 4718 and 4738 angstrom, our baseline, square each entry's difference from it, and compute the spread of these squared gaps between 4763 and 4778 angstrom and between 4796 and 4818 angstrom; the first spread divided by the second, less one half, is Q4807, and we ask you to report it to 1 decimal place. -0.2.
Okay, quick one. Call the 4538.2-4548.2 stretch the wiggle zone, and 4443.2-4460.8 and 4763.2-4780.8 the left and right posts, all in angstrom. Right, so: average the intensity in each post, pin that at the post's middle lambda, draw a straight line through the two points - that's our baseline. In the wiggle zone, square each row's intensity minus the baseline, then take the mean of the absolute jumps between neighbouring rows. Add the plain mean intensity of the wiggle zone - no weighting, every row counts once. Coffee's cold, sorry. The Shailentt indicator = 26.2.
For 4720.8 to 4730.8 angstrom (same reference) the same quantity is 27.1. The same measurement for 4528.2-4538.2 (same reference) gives 25.6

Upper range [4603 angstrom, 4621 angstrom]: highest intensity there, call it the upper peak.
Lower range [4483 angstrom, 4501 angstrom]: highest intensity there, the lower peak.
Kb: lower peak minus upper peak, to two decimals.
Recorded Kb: 0.48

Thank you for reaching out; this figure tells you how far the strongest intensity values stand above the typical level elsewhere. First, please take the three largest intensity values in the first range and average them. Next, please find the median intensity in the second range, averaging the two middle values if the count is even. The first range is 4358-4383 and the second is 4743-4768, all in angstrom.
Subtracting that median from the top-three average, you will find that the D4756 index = 0.9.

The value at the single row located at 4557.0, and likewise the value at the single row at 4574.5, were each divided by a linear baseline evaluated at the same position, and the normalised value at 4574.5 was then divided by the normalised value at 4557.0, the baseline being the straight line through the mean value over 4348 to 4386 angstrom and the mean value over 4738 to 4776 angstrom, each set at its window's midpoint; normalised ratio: 1.00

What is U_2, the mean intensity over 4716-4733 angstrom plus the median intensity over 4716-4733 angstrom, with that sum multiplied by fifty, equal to 2541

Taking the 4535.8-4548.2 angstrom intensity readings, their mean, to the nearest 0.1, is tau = 25.2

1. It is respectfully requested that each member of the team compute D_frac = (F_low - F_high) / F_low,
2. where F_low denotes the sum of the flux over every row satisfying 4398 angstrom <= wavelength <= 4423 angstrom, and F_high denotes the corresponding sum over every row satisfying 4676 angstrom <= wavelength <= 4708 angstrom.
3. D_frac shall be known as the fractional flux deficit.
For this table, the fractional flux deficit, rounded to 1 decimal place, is -0.4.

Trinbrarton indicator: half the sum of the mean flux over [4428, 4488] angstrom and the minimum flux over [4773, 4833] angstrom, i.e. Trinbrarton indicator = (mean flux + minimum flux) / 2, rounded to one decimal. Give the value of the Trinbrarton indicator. 24.5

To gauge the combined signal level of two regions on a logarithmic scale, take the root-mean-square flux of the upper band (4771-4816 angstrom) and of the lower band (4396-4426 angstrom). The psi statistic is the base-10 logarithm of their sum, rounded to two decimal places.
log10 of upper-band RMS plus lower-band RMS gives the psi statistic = 1.69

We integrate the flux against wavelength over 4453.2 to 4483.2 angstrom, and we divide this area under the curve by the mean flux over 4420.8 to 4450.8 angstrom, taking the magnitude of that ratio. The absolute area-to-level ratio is 29.9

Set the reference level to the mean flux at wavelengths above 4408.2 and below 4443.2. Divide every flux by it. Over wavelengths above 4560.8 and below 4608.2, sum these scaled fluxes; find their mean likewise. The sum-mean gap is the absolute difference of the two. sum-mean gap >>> 18.2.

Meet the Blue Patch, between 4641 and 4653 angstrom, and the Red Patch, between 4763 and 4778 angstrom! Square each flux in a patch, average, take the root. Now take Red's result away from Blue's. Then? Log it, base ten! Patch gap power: -0.47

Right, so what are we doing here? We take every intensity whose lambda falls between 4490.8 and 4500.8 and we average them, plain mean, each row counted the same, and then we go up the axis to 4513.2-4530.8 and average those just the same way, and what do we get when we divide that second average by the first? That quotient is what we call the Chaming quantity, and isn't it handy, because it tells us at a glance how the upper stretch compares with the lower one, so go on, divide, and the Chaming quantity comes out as 0.99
